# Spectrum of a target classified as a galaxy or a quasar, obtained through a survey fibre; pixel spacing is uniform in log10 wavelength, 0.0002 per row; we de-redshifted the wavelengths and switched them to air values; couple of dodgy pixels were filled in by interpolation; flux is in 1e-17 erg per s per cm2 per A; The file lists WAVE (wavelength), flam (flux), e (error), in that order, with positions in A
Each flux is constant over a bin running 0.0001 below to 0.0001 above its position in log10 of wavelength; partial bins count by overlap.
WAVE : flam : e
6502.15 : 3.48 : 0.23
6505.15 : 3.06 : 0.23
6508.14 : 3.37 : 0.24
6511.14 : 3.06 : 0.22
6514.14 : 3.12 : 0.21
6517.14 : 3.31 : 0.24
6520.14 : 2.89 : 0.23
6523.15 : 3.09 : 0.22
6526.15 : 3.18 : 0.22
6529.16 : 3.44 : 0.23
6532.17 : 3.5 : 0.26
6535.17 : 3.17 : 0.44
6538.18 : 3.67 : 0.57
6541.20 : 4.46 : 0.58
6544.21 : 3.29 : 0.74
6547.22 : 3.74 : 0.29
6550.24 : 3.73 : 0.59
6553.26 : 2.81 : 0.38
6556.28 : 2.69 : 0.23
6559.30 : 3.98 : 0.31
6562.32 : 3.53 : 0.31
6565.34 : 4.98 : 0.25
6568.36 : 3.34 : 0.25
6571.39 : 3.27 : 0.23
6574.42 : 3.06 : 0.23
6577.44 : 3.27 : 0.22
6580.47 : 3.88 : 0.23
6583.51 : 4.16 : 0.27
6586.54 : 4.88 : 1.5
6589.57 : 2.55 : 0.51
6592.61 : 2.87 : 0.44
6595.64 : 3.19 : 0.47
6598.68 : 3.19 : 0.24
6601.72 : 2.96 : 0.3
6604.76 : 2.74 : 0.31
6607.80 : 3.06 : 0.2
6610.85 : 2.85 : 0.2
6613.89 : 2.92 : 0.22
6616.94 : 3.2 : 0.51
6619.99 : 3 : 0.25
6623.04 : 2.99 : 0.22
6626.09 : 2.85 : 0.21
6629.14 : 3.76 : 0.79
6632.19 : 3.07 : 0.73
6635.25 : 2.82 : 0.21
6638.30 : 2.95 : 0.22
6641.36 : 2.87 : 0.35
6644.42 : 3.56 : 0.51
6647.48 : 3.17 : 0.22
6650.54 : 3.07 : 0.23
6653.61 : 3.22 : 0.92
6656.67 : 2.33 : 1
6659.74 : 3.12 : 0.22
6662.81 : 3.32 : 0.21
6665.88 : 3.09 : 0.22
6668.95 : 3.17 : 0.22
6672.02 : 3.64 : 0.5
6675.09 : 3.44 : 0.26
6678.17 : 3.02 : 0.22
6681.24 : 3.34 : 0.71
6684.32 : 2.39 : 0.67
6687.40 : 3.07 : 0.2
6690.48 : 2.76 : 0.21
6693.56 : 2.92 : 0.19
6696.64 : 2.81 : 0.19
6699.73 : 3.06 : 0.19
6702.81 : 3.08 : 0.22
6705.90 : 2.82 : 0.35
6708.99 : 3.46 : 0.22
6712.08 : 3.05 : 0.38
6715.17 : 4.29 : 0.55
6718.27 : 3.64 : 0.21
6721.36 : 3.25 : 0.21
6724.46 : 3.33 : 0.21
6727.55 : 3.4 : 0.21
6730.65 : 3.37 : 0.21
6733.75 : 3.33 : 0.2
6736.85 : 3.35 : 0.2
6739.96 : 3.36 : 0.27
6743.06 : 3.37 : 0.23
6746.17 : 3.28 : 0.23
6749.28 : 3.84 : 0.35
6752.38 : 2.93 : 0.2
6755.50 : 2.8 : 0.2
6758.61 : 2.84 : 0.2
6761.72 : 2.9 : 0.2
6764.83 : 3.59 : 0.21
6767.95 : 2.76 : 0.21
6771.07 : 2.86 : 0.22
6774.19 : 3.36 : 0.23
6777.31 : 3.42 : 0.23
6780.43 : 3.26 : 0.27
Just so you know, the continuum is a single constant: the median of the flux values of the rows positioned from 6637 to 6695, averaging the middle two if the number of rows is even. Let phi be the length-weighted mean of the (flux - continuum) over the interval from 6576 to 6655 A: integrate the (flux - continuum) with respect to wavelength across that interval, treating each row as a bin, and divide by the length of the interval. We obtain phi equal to 0.10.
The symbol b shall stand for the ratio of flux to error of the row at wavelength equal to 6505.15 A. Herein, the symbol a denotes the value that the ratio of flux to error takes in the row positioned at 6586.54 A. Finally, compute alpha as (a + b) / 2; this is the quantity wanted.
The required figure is 8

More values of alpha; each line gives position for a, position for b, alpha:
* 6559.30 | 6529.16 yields 14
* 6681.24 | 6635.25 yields 9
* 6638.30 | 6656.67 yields 8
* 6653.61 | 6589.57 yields 4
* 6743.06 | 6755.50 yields 14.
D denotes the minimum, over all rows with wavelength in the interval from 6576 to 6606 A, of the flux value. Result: 2.55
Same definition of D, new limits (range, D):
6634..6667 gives 2.33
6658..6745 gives 2.39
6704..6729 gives 2.82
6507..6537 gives 2.89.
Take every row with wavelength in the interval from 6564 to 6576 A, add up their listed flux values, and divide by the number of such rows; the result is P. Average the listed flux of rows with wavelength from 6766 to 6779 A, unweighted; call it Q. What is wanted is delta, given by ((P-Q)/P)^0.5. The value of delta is 0.39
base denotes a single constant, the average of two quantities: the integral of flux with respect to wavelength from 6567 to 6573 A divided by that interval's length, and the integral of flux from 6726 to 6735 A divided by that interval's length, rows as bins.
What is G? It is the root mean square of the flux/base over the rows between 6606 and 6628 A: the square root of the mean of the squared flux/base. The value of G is 0.90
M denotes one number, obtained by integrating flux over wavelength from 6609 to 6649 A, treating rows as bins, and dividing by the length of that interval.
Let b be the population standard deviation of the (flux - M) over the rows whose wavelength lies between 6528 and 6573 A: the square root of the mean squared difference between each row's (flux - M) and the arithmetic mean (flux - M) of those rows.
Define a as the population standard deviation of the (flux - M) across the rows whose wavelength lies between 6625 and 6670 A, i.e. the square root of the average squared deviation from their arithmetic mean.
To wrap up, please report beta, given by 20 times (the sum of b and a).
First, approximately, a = 0.32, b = 0.56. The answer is 18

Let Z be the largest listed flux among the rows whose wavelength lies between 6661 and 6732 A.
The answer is 4.29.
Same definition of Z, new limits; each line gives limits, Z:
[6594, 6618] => 3.2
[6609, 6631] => 3.76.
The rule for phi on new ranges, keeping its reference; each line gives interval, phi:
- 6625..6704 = -0.02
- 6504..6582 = 0.33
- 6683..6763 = 0.09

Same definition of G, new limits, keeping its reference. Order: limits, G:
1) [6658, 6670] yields 0.95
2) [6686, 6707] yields 0.88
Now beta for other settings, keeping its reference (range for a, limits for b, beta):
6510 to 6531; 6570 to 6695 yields 12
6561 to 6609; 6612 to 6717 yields 21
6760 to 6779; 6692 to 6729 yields 14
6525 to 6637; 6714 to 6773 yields 19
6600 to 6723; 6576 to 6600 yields 21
